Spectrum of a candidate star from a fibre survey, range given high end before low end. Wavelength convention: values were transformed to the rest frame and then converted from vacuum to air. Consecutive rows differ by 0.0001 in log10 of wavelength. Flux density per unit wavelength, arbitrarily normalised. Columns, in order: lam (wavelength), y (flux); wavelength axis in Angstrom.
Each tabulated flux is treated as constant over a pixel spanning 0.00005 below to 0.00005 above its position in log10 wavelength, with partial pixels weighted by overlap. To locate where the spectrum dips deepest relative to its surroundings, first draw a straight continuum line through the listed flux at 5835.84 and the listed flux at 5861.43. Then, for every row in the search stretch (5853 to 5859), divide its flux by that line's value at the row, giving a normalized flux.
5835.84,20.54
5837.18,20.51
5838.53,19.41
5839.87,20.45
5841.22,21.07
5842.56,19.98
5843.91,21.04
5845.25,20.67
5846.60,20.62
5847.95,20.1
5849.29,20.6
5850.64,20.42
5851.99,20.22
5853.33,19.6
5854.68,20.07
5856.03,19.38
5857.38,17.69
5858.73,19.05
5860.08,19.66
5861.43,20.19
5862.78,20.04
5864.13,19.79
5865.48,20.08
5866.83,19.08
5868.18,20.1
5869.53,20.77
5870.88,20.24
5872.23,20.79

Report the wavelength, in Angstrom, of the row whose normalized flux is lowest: 5857.38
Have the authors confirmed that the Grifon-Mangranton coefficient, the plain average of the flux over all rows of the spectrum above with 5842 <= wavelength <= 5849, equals 20.5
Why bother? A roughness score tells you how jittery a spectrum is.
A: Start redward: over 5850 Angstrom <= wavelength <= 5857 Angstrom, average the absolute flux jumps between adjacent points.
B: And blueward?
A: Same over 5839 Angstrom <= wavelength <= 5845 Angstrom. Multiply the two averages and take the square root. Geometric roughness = 0.68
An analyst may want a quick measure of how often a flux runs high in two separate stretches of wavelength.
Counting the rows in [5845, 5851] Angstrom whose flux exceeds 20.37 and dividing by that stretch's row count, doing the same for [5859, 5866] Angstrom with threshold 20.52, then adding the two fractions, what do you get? 0.80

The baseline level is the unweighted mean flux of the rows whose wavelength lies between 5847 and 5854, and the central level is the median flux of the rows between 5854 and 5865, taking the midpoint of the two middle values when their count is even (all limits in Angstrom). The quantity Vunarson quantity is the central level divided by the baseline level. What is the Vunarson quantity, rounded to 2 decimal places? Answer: 0.98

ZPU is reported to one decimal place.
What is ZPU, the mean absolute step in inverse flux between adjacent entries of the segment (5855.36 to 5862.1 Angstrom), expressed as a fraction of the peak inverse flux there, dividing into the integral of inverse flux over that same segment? 6.7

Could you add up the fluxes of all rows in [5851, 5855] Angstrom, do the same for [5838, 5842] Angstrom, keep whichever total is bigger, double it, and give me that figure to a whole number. 122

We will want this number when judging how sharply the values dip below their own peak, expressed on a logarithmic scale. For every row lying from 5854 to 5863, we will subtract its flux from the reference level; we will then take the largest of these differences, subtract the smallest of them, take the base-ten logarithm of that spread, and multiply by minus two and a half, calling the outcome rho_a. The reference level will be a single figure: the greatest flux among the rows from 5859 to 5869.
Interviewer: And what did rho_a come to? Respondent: -0.99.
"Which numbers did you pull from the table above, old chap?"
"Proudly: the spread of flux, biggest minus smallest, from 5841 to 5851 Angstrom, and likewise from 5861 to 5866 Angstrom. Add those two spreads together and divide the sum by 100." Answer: 0.015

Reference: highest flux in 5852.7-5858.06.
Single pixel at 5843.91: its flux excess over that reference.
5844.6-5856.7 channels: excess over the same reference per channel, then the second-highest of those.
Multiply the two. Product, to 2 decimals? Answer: 0.53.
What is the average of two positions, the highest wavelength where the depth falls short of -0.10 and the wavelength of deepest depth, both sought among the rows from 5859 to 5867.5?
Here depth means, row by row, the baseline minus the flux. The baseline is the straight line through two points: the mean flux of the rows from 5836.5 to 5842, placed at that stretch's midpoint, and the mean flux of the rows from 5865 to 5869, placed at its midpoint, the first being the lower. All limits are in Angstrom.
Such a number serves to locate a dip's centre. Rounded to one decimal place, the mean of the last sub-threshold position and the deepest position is 5866.2 Angstrom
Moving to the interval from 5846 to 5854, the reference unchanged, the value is 5852.7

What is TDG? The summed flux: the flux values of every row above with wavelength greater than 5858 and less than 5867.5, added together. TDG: 138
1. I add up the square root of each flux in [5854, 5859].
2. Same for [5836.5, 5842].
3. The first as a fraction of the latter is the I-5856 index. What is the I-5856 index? 1.0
